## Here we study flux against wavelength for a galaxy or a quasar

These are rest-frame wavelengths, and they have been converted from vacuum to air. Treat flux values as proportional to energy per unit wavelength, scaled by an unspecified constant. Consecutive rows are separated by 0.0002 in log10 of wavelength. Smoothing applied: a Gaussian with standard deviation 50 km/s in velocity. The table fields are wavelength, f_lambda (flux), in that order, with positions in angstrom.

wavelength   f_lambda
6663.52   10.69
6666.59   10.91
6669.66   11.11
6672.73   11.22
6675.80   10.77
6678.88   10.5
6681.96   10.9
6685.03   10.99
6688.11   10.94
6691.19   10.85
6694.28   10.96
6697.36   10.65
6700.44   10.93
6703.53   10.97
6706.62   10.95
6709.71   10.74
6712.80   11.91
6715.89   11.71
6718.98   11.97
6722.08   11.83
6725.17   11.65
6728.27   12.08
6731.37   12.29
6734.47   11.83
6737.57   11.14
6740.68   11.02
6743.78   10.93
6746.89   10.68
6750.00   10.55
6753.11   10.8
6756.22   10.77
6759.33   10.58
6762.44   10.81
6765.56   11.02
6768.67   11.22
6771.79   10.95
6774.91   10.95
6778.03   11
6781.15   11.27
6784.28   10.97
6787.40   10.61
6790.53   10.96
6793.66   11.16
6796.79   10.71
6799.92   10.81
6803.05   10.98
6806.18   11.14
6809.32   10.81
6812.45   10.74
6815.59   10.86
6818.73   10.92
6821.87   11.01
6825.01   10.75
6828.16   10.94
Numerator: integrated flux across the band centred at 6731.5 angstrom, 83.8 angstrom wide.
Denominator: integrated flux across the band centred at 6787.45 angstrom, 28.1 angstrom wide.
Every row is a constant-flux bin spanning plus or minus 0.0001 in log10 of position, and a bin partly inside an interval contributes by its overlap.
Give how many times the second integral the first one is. 3.0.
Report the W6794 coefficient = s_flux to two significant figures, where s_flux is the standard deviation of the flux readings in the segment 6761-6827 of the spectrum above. 0.17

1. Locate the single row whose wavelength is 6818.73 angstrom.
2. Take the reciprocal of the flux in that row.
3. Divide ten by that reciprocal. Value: 109.2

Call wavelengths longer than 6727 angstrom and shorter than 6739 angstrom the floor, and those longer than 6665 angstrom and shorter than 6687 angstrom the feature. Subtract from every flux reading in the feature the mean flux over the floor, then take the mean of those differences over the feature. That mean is -0.92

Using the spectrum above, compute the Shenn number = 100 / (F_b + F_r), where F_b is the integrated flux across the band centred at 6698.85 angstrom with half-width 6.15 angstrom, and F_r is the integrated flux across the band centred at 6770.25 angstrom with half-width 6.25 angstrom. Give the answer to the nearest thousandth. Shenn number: 0.368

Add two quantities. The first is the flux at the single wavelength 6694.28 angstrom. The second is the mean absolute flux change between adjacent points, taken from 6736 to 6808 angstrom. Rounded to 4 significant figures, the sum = 11.16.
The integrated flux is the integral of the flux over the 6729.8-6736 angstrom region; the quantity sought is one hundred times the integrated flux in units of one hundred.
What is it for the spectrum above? 74.8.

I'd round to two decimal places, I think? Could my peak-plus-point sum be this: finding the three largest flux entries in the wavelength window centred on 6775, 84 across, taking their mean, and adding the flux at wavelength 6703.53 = 22.41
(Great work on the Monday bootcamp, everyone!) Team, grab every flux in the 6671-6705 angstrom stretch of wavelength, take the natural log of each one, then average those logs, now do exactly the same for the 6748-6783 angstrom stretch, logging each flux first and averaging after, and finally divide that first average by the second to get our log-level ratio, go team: 0.999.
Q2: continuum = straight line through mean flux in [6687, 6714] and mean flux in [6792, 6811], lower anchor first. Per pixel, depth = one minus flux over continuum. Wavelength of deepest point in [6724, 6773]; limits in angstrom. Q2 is 6750.00 angstrom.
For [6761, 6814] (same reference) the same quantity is 6787.40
